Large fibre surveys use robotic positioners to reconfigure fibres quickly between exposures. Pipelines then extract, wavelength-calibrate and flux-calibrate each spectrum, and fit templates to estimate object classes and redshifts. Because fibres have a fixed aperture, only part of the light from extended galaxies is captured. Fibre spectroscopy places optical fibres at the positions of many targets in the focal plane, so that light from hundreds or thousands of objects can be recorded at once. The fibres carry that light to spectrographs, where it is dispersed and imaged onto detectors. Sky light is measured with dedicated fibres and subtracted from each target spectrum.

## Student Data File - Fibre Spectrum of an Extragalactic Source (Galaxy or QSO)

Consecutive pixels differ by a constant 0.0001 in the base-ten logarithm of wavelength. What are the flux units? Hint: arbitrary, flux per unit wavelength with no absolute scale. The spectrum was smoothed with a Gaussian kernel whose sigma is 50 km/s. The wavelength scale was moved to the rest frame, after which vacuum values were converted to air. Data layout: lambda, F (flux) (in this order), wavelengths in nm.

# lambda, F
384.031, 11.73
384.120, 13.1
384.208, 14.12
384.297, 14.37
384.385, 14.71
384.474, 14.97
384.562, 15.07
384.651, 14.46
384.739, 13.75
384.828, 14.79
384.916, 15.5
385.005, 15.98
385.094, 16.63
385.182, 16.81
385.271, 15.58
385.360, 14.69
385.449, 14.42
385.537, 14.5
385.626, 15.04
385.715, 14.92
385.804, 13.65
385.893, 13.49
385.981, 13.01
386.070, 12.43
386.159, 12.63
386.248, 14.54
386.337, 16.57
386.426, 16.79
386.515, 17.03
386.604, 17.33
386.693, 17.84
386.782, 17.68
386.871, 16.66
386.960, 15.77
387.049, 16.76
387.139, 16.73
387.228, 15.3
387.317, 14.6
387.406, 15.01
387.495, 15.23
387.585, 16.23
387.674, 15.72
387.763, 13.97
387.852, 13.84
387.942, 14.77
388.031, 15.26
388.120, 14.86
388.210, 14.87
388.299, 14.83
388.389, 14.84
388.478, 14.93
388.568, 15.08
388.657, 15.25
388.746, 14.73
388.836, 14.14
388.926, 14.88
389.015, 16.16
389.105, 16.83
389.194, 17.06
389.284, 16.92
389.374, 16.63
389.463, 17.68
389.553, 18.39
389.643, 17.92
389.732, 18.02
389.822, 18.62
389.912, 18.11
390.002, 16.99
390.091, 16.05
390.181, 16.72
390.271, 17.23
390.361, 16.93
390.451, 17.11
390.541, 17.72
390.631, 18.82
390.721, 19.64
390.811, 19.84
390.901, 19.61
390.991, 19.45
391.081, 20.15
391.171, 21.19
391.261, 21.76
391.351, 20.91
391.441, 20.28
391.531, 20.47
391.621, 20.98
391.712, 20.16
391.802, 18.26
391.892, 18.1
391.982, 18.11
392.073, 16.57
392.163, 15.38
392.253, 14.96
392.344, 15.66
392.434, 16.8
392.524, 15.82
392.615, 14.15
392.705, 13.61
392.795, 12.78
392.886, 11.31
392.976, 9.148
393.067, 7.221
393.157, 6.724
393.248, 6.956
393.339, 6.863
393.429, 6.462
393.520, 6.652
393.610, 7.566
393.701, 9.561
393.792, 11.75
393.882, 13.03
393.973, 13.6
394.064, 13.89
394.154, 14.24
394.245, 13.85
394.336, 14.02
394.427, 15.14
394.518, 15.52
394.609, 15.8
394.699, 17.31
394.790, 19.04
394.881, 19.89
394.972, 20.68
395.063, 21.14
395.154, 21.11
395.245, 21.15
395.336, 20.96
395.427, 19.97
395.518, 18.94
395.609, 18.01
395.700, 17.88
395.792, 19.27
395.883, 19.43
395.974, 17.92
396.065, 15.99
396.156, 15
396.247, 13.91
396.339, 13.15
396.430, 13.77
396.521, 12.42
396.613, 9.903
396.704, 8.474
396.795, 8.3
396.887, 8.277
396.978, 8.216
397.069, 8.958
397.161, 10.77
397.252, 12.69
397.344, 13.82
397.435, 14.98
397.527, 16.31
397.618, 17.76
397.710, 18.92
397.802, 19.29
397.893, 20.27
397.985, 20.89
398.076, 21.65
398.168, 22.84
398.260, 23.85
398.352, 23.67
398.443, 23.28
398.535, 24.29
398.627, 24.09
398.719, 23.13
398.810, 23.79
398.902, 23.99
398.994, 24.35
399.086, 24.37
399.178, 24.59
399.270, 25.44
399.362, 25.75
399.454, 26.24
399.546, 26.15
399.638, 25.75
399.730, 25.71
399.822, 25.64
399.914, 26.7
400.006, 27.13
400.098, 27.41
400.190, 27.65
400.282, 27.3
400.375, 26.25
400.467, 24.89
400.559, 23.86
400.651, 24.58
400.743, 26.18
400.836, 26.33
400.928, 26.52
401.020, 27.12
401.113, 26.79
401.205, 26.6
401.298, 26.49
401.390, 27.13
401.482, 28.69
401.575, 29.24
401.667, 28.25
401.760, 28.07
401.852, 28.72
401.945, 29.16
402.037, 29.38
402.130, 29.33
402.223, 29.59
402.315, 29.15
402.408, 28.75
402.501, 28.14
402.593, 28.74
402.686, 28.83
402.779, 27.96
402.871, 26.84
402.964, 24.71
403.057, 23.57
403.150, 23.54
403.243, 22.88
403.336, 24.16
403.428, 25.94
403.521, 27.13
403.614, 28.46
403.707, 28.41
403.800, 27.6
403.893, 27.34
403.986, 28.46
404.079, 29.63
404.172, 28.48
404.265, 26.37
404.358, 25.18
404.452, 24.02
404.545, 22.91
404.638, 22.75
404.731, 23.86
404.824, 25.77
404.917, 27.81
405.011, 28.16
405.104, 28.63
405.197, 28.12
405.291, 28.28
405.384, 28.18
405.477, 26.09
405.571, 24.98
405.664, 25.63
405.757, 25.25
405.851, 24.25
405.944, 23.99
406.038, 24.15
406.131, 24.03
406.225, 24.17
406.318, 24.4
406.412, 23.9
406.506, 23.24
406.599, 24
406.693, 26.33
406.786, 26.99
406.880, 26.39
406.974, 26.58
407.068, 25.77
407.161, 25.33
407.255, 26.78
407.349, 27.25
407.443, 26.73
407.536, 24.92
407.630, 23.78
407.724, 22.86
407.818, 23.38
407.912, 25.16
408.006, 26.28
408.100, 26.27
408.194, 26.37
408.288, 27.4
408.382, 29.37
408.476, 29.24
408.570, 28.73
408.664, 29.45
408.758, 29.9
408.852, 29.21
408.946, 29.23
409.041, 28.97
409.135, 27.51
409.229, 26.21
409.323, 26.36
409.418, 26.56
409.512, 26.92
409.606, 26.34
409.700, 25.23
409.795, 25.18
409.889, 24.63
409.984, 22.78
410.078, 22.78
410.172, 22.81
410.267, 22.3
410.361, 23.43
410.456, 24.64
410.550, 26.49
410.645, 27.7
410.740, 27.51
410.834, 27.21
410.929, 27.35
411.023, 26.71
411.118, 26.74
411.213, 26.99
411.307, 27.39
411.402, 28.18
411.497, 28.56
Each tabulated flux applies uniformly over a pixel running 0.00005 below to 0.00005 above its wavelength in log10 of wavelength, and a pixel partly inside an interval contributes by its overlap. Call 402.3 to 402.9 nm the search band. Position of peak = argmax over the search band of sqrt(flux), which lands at 402.315 nm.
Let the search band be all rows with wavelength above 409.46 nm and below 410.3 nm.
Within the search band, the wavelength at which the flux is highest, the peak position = 409.512 nm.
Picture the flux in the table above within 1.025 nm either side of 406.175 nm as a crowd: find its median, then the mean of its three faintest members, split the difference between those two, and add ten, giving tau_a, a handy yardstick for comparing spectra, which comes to 34.5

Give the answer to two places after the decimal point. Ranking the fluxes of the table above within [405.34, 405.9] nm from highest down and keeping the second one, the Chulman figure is 26.09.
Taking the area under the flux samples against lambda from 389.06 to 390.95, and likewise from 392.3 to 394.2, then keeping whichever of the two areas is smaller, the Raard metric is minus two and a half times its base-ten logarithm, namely -3.31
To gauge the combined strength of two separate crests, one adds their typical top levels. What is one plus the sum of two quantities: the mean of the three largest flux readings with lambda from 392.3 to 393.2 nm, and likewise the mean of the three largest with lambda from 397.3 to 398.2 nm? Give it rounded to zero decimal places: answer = 39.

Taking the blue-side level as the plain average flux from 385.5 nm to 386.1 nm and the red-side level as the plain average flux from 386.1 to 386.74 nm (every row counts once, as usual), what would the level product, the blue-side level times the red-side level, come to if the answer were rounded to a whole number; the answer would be 223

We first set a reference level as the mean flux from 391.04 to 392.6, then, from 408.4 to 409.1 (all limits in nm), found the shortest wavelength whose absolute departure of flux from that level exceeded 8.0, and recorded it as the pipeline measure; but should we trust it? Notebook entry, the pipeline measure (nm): 408.476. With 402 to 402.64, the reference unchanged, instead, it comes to 402.037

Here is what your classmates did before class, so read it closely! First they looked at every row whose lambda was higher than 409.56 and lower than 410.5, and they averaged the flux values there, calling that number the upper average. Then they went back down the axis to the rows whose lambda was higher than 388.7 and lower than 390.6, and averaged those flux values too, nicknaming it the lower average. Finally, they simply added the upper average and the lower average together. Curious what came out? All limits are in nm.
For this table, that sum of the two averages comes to 40.9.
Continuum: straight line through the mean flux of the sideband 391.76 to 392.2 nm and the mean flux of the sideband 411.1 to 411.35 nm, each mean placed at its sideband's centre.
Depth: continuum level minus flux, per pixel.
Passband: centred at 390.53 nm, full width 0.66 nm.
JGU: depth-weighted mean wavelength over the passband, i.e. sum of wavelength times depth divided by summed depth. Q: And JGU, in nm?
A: 390.65 nm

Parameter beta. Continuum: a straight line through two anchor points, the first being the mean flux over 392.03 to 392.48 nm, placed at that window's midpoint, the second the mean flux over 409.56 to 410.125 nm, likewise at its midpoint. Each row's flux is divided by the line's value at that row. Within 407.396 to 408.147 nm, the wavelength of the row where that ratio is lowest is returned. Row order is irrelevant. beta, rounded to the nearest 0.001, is 407.724 nm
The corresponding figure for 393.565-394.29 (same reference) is 393.610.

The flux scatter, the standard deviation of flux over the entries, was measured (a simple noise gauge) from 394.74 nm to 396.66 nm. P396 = 3.3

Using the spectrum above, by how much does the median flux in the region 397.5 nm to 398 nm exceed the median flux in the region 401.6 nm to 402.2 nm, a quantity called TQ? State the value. -10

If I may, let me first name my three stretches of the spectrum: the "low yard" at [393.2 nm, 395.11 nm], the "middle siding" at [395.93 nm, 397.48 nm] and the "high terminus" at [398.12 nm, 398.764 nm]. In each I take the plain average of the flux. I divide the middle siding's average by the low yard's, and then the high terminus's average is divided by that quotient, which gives 26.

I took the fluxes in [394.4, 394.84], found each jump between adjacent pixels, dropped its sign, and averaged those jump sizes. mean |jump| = 1.0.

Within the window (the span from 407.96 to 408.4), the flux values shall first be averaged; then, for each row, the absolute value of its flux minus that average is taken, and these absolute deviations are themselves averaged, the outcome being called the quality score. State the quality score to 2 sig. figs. 1.0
